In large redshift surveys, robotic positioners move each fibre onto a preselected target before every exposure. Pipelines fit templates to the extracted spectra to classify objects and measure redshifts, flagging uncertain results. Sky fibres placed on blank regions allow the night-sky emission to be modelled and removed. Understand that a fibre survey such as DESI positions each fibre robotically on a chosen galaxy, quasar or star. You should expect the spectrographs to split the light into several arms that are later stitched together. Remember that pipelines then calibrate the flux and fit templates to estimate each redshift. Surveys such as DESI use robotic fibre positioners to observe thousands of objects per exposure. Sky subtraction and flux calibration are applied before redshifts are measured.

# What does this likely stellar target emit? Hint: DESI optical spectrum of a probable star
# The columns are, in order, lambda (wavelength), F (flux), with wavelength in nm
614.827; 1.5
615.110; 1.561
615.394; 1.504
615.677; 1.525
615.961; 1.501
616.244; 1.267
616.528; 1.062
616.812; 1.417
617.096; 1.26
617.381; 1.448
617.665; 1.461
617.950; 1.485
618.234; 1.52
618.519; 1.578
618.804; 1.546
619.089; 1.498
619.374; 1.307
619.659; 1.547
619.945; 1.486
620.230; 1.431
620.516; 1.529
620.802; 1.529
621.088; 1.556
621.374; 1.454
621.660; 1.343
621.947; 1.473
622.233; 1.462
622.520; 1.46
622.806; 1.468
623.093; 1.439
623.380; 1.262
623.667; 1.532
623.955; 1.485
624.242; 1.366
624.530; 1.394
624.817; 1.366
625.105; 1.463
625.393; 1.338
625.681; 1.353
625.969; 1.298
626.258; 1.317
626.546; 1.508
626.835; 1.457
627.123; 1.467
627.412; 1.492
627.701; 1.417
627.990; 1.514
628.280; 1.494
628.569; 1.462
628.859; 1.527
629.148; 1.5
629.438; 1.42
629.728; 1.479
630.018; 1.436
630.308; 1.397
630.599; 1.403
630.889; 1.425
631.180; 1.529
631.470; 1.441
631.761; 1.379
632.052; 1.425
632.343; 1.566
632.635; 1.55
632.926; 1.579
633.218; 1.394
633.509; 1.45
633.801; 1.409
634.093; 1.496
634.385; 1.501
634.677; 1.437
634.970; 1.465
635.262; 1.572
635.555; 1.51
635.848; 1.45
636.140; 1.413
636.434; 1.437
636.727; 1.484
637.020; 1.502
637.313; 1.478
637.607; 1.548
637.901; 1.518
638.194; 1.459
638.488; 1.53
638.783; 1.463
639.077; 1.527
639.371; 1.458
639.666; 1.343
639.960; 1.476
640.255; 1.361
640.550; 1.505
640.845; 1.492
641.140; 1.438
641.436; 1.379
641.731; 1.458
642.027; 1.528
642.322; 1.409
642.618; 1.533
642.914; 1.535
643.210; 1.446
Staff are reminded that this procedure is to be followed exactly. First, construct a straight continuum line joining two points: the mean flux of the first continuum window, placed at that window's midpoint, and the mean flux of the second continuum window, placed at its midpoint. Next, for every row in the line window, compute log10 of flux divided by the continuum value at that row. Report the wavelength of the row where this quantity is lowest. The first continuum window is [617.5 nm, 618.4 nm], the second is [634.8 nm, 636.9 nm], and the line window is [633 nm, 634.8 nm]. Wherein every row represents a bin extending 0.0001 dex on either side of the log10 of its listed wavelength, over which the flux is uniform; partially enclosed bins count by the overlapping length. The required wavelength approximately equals 633.218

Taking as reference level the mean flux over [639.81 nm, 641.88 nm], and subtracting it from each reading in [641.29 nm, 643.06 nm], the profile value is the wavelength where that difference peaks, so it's 642.914 nm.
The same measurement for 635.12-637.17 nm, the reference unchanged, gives 635.262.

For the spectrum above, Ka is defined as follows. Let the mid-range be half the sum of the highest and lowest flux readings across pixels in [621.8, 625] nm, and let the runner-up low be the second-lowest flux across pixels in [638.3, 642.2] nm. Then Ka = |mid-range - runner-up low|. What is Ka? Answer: 0.036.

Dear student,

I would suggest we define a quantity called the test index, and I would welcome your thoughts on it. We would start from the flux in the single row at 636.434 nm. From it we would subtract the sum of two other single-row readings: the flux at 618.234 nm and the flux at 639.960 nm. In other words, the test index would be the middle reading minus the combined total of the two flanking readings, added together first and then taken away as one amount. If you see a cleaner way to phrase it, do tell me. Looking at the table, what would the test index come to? -1.56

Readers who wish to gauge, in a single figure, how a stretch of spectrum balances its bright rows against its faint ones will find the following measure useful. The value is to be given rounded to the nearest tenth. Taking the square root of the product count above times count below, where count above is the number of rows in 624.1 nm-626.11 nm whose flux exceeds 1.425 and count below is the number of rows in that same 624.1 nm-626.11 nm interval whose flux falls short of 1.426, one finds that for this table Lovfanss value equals 2.4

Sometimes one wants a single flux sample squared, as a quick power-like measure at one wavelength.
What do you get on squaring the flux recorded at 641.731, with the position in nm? 2.13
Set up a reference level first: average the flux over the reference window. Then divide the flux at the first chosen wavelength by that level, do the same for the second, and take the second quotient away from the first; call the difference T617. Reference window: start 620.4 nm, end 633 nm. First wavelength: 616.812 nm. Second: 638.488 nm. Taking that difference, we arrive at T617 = -0.08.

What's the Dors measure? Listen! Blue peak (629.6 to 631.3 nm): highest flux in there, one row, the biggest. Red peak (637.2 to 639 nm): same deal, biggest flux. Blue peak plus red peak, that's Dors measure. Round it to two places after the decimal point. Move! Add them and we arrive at 3.08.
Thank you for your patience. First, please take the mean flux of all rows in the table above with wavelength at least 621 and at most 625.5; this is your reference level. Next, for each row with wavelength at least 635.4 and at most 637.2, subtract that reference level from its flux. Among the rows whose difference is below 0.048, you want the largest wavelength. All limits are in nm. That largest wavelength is 636.434 nm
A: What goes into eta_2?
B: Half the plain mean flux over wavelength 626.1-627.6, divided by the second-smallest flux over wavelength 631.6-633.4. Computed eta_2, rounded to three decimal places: 0.519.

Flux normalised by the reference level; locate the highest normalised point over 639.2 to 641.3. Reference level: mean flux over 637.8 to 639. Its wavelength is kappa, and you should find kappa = 640.550 nm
